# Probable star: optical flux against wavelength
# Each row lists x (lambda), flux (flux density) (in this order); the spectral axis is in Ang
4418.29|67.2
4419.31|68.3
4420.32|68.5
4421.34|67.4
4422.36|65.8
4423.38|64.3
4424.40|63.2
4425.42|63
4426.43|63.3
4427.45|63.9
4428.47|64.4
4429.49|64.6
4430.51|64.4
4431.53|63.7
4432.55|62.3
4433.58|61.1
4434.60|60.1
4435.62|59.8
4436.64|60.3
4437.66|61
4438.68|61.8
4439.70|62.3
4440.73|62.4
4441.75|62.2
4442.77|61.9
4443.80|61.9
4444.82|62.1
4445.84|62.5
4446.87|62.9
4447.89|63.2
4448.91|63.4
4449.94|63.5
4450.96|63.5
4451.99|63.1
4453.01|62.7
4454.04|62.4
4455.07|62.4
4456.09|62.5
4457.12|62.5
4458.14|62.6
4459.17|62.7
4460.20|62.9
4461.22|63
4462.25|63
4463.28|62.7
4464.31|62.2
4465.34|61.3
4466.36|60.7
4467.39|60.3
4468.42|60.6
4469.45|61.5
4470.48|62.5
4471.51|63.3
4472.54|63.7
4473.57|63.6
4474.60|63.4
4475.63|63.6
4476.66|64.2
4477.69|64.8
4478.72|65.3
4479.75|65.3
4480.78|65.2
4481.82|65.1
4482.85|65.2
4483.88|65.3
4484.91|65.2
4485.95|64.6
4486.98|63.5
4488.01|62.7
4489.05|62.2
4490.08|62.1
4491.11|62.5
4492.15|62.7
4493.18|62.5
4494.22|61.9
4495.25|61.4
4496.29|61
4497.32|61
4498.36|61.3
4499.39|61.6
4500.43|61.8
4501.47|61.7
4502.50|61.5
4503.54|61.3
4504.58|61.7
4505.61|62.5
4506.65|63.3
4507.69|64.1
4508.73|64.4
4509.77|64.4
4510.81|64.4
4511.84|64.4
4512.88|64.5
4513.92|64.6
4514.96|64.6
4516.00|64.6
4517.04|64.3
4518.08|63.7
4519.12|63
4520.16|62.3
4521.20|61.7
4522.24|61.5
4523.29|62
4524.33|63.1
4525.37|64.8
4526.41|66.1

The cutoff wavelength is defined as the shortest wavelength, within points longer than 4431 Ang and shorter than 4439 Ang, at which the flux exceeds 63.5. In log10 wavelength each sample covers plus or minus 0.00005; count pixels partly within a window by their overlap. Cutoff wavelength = 4431.53 Ang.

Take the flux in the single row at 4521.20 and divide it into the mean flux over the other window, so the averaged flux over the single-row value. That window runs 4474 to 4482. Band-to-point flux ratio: 1.05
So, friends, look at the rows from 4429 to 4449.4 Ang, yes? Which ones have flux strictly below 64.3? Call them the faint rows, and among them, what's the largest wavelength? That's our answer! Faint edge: 4448.91 Ang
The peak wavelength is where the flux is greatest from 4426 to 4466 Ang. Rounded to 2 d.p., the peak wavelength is 4429.49 Ang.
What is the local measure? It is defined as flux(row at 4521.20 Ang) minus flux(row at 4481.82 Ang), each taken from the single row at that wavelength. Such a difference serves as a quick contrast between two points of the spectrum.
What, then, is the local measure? -3.4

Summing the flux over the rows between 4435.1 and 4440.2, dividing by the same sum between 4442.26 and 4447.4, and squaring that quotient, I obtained 0.96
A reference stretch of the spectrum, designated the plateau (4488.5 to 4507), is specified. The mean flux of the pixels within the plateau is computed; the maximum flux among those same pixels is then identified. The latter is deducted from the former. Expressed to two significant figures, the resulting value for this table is -1.4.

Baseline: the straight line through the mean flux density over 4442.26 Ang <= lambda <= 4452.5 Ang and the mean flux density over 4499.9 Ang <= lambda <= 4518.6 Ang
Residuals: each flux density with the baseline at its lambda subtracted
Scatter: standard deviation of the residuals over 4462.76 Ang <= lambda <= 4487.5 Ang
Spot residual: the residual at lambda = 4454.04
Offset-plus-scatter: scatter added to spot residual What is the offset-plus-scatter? 1.1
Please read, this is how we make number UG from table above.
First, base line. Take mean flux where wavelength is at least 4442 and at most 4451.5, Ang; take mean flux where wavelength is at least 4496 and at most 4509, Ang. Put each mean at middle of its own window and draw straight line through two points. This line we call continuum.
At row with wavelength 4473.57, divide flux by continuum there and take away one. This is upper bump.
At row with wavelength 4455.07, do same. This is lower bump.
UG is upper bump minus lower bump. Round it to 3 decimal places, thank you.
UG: 0.023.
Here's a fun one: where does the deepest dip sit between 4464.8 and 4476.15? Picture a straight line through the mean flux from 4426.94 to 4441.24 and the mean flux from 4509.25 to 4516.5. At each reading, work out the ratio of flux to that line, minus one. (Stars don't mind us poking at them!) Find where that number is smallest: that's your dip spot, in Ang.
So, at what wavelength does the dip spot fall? 4467.39 Ang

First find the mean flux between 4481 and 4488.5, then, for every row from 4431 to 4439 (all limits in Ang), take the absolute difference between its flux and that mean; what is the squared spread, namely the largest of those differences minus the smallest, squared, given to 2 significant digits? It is 15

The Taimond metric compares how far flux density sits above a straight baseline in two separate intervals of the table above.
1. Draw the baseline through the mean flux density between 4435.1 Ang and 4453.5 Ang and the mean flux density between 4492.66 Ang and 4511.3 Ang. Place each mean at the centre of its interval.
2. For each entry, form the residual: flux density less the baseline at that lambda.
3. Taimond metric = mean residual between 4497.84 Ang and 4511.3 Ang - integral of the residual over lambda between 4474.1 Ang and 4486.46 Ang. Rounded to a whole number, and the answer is -30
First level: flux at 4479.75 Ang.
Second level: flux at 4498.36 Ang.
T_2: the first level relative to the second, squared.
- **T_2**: 1.13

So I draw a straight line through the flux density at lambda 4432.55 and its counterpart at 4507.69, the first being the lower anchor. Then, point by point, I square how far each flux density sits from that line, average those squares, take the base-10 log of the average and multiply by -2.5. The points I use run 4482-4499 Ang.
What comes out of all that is -1.3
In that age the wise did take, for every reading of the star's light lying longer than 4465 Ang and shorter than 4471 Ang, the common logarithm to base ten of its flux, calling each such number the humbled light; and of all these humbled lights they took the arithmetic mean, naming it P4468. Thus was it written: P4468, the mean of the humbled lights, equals 1.79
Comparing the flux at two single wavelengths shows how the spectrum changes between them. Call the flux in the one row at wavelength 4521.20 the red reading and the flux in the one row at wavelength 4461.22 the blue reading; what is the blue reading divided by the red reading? 1.021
